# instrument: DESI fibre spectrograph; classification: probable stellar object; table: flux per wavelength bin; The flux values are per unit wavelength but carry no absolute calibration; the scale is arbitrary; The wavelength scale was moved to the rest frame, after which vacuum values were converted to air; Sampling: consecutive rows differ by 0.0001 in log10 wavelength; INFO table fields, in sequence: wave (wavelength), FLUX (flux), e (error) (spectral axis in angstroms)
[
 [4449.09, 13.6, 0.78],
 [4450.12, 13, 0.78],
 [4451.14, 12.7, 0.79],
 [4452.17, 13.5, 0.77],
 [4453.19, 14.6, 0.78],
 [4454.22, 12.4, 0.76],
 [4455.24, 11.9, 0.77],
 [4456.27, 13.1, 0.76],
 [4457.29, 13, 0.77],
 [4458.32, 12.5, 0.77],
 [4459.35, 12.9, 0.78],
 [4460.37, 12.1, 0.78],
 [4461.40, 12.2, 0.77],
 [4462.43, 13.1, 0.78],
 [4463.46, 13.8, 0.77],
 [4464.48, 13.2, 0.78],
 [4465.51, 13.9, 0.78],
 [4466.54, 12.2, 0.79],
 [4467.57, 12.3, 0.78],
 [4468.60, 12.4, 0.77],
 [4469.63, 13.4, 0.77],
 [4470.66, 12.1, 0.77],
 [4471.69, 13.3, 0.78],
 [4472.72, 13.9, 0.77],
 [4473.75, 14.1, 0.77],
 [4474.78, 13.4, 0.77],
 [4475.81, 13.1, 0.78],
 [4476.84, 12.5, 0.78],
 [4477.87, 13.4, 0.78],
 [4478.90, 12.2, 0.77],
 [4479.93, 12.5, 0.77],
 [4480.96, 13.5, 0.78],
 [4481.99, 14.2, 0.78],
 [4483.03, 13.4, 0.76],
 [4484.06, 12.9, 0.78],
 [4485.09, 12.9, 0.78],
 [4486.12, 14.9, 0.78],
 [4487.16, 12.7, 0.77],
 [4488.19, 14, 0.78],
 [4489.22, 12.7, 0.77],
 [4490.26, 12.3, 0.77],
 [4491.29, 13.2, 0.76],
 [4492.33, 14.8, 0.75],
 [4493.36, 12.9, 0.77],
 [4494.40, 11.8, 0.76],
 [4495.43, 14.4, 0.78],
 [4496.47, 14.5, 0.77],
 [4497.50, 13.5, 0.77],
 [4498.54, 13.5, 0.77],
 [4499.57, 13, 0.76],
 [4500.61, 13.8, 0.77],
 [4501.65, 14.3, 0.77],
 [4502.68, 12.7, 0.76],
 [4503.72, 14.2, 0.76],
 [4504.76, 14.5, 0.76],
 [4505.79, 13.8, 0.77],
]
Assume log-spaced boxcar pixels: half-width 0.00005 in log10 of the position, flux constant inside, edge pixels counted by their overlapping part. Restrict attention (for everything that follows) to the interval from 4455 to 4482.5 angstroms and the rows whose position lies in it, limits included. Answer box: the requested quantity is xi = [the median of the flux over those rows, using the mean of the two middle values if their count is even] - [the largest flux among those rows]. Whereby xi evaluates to -1.1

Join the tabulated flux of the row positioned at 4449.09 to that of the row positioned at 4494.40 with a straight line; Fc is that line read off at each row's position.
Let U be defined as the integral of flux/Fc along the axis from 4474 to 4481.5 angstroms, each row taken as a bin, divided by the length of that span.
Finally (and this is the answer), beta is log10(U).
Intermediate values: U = 1.04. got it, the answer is 0.02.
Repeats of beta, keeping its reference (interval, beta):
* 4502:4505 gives 0.08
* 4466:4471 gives -0.01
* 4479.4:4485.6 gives 0.03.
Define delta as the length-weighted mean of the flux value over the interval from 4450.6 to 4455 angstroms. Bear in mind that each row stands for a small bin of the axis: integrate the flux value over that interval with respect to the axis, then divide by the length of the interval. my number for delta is 13.2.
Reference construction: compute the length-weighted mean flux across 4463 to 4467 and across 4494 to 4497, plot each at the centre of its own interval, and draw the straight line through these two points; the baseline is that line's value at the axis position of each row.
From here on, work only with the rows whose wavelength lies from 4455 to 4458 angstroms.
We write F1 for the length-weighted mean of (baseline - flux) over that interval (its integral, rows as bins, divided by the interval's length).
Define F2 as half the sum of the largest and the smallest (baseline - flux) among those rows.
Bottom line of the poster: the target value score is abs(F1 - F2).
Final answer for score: 0.22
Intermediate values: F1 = 0.47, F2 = 0.7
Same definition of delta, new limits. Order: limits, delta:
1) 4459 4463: 12.6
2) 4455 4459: 12.7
